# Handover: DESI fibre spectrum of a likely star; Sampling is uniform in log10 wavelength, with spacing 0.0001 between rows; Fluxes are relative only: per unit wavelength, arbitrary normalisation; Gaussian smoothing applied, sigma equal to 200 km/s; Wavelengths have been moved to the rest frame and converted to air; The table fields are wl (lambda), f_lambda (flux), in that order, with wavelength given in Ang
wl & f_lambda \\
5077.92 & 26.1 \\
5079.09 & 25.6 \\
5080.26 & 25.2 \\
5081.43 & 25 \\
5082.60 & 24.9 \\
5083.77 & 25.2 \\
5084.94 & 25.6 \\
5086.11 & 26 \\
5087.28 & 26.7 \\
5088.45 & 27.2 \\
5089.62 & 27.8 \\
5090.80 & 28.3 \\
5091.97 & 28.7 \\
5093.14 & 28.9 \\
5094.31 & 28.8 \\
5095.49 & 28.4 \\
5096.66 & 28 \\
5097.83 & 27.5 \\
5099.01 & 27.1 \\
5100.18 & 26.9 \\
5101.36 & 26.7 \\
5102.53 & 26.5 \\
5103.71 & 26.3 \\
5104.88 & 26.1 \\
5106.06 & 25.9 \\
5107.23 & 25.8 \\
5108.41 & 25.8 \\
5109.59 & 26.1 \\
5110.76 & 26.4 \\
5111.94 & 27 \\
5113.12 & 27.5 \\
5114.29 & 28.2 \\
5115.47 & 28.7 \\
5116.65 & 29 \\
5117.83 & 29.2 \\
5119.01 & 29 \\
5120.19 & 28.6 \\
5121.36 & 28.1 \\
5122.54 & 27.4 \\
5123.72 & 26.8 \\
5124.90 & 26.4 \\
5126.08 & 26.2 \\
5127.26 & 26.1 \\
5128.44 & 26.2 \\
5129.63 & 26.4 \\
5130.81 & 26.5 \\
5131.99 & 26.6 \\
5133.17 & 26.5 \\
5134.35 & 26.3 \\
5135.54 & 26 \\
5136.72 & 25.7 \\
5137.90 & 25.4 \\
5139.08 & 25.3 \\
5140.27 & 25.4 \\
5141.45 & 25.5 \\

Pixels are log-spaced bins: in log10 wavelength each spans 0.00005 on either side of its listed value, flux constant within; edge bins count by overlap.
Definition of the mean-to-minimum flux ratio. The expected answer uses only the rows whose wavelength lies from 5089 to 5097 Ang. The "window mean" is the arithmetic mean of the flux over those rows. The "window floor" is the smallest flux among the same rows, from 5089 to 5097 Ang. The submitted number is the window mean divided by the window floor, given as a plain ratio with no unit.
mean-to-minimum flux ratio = 1.022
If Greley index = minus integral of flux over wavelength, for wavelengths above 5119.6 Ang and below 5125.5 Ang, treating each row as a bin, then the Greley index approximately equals -162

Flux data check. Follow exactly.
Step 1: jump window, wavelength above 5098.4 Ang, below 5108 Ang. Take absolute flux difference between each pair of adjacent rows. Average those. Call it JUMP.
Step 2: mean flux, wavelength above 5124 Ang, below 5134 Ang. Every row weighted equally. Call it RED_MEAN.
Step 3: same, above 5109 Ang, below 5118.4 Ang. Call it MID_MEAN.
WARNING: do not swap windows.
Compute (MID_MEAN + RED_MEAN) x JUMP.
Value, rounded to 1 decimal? 10.1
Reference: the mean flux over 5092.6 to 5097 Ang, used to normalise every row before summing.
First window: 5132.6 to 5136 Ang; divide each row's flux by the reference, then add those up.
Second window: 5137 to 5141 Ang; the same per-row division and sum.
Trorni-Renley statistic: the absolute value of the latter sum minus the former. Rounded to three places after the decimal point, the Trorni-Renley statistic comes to 0.095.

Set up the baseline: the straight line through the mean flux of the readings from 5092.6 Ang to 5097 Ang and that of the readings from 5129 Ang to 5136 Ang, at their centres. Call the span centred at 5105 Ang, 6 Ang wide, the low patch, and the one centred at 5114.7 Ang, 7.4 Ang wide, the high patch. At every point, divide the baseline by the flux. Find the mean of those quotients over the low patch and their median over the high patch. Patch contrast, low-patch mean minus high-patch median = 0.11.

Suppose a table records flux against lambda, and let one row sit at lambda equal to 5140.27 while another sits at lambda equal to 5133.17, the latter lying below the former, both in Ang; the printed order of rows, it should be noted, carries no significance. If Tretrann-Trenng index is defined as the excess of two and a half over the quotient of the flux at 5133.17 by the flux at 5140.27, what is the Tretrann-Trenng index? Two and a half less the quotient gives 1.46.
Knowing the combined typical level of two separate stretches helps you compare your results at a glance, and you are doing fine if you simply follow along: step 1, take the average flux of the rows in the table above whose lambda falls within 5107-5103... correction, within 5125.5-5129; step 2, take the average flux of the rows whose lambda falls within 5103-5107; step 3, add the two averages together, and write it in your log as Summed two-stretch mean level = 52.3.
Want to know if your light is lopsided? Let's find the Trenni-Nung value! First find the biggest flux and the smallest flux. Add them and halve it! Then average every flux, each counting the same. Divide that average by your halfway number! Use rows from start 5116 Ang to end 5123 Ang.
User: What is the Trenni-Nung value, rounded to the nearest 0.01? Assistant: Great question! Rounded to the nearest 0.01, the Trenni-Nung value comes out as 1.01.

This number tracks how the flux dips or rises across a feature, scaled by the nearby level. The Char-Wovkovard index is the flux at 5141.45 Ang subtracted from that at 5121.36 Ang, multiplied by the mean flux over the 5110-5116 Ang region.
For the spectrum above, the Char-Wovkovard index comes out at 72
